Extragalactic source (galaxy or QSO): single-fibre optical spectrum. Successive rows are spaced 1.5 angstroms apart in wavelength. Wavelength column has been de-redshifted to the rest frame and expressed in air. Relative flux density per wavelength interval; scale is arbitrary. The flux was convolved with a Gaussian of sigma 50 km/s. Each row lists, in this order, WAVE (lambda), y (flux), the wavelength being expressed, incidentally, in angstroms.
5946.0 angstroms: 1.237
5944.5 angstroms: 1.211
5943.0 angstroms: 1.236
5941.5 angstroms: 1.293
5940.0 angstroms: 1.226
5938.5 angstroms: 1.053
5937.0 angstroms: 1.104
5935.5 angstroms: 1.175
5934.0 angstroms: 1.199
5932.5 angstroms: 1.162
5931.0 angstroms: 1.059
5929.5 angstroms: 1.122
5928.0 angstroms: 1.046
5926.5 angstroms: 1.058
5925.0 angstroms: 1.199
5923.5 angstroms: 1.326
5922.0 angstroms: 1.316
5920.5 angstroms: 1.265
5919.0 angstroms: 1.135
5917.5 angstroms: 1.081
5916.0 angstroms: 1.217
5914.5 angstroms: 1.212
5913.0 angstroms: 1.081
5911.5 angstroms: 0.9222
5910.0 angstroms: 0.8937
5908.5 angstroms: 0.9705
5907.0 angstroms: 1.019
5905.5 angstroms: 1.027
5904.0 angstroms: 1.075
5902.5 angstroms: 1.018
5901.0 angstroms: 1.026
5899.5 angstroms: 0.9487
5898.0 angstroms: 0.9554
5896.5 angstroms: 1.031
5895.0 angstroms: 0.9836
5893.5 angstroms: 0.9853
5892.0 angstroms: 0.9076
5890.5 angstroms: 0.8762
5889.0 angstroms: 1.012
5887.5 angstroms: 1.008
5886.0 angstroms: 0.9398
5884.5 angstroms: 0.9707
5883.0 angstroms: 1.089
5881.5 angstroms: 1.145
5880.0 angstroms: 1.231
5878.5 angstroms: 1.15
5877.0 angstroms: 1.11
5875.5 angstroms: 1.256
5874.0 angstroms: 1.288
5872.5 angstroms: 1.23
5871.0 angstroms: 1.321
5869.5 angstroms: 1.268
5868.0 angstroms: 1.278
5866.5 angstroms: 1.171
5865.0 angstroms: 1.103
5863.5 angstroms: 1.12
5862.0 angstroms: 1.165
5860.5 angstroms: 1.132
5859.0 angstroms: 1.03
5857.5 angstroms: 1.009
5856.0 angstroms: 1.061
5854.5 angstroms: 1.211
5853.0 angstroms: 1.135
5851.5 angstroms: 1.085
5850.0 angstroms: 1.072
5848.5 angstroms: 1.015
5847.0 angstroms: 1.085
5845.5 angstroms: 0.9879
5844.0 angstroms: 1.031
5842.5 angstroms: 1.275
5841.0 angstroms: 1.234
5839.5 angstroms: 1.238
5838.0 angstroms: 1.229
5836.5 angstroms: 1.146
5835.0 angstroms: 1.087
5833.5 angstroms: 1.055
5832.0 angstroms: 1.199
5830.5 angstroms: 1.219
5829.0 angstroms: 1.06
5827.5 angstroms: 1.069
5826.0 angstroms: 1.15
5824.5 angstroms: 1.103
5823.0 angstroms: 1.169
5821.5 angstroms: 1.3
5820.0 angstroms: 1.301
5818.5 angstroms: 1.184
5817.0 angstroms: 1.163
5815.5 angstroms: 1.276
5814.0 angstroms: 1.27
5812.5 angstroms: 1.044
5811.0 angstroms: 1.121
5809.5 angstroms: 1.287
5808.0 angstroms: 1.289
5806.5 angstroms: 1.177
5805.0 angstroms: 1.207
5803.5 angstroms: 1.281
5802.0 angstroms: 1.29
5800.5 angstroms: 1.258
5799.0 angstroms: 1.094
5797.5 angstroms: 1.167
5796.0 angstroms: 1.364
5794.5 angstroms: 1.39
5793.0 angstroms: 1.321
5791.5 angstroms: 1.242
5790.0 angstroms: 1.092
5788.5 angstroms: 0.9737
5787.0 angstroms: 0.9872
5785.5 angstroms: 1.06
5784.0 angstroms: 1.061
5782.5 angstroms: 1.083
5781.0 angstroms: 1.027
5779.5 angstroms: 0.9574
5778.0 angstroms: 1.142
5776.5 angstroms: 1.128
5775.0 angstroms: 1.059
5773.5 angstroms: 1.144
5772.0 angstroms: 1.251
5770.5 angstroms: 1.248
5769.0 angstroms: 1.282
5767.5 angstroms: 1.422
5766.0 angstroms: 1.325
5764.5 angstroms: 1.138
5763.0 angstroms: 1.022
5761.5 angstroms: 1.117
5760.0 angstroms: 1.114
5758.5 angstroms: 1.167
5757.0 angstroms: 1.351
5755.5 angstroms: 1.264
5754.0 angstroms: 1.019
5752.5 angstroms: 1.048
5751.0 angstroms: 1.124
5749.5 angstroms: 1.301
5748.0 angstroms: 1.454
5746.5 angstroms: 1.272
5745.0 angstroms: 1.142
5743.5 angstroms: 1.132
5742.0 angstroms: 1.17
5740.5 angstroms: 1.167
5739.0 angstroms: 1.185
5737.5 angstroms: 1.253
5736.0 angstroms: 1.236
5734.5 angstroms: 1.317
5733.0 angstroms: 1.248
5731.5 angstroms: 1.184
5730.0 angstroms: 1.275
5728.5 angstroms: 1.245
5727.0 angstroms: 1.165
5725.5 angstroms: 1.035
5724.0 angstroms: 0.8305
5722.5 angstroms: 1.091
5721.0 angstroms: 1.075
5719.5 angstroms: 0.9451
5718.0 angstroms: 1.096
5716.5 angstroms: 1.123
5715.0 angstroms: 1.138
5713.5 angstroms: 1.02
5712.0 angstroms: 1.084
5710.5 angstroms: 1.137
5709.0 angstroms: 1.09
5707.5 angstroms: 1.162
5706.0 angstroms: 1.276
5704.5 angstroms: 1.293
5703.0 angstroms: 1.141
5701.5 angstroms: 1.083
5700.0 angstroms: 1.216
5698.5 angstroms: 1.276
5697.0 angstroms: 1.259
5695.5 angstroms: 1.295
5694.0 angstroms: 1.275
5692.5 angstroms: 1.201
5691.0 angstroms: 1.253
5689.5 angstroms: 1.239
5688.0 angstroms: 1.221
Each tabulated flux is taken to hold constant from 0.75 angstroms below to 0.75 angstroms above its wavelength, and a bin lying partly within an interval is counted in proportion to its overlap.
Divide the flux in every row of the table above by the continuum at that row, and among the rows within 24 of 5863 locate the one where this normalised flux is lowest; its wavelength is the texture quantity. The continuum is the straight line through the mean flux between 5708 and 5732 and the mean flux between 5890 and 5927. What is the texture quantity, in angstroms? 5886.0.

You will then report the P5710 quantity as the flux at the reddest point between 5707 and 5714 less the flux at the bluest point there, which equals -0.14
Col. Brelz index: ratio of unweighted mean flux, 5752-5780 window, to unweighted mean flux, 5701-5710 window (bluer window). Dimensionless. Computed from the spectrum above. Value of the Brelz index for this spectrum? 1.00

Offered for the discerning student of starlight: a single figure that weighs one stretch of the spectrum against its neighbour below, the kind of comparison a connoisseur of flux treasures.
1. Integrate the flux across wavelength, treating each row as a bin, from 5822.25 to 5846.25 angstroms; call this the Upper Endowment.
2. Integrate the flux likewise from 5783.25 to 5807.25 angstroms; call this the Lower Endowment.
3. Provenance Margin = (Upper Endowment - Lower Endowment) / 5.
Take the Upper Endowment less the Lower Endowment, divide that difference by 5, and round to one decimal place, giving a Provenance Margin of -0.2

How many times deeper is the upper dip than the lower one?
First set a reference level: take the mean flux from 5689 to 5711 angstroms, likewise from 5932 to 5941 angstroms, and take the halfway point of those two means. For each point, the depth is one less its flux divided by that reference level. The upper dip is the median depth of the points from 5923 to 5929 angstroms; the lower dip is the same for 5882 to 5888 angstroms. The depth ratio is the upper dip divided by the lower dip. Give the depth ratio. 0.3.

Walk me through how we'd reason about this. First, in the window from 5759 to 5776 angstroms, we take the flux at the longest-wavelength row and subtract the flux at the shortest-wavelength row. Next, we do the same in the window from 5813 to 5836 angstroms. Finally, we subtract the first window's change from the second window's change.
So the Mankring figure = -0.13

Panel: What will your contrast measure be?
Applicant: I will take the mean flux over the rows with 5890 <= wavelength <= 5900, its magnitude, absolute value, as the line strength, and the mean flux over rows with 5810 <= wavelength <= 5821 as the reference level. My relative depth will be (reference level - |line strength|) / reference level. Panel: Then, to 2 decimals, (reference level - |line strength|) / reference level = 0.20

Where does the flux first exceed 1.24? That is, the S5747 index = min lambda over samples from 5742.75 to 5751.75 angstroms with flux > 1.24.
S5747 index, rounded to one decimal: 5746.5 angstroms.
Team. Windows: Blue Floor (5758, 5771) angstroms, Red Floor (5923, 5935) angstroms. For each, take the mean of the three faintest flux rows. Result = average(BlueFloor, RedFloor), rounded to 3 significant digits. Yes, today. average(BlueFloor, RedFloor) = 1.07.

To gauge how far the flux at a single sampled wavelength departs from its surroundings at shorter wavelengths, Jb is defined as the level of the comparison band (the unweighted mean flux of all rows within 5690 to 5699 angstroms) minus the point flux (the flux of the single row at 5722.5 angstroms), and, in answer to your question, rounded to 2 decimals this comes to 0.17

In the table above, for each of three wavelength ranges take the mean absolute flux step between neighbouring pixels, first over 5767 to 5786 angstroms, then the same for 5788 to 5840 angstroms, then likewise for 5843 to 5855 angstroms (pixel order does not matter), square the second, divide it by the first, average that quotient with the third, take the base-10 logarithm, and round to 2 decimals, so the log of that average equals -1.11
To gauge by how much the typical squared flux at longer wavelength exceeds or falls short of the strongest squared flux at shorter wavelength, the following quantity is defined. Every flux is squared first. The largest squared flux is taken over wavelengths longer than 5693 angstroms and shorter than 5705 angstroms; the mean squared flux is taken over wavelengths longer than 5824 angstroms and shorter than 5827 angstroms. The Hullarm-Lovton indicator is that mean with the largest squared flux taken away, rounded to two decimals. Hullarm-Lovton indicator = -0.41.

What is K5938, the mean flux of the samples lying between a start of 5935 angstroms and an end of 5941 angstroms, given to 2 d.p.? 1.14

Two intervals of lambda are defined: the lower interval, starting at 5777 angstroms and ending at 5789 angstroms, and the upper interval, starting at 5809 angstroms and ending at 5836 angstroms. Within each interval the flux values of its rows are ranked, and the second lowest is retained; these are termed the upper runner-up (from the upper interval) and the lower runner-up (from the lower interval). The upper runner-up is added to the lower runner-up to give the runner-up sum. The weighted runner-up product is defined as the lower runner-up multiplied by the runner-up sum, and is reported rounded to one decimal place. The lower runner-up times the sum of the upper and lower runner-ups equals 2.0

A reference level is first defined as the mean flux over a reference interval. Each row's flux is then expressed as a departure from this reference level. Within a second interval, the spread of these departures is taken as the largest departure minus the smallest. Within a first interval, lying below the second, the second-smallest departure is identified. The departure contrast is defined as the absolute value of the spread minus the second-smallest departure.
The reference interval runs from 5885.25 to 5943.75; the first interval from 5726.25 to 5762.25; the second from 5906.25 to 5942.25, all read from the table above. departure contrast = 0.465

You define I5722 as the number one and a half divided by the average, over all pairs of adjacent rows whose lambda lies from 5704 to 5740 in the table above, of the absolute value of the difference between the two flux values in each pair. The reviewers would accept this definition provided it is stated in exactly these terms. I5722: 18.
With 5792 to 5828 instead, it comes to 19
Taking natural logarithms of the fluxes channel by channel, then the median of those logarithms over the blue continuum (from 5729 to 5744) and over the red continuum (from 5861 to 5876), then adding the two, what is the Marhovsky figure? 0.41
